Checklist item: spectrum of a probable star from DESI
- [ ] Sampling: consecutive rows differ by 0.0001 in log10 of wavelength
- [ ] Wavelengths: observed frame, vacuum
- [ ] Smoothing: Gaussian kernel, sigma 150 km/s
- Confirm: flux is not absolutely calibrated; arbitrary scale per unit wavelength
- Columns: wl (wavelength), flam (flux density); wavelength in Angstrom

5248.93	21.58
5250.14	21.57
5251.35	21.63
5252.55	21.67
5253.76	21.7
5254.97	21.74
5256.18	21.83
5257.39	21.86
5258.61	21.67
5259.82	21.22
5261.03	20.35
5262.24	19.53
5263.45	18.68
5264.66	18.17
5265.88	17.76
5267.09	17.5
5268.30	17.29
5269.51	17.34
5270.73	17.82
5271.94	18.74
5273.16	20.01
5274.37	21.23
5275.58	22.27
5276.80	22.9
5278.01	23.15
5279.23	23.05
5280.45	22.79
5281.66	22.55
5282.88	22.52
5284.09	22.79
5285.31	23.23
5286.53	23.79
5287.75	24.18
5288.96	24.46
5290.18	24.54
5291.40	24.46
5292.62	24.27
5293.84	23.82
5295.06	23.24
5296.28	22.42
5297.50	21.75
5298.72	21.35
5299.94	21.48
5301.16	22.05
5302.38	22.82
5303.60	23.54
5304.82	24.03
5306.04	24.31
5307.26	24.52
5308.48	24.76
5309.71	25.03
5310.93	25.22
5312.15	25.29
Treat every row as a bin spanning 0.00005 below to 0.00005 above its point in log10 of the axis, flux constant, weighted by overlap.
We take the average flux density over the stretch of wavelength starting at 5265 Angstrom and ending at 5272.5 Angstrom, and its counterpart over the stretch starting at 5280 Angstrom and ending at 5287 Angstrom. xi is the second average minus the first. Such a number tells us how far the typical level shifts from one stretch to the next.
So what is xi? 5.2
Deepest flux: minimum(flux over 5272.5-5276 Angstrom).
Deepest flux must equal 20.01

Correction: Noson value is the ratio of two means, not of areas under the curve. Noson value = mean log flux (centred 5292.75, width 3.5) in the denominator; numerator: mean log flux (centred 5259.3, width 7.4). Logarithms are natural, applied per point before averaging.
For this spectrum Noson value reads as 0.957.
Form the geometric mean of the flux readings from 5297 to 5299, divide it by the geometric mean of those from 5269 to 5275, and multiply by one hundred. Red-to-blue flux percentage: 114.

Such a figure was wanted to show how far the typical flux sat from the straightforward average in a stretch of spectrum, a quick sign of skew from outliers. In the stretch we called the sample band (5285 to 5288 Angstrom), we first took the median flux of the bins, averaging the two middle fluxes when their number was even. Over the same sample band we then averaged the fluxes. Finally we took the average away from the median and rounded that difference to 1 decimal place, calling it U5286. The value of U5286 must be 0.1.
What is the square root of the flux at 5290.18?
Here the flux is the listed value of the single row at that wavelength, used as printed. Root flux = 5.0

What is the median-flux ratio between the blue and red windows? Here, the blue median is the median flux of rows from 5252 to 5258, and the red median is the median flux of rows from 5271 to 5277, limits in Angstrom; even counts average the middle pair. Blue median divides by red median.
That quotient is 1.02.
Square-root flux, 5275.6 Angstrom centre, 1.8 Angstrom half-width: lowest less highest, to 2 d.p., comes -0.18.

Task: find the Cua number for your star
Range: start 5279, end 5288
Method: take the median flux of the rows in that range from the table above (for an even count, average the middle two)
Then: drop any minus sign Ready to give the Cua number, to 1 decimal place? 22.9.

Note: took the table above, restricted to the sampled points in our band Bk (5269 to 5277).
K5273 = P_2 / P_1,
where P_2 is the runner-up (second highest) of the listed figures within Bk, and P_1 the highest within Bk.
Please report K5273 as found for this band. 0.972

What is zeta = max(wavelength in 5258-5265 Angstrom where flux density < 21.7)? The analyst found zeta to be 5264.66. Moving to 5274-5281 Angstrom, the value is 5274.37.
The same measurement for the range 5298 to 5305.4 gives 5299.94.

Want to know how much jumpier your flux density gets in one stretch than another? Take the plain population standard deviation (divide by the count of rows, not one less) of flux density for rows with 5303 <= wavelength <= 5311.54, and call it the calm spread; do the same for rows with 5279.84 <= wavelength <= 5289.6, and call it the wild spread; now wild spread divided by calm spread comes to 1.3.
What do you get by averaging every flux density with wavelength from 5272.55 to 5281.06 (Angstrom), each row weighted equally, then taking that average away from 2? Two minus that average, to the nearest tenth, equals -20.2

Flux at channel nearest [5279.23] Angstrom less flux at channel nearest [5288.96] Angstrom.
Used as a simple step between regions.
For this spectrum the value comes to -1.4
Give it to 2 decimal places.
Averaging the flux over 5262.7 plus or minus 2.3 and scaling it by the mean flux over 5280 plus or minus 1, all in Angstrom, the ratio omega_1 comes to 0.84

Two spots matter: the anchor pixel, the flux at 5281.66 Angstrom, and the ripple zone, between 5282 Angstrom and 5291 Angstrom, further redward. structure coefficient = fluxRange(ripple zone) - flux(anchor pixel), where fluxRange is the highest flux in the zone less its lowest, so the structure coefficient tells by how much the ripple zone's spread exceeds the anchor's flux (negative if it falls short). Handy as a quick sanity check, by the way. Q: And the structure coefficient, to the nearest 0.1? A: -20.5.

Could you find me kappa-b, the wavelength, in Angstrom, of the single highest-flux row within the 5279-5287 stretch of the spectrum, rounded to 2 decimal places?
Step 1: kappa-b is 5286.53 Angstrom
